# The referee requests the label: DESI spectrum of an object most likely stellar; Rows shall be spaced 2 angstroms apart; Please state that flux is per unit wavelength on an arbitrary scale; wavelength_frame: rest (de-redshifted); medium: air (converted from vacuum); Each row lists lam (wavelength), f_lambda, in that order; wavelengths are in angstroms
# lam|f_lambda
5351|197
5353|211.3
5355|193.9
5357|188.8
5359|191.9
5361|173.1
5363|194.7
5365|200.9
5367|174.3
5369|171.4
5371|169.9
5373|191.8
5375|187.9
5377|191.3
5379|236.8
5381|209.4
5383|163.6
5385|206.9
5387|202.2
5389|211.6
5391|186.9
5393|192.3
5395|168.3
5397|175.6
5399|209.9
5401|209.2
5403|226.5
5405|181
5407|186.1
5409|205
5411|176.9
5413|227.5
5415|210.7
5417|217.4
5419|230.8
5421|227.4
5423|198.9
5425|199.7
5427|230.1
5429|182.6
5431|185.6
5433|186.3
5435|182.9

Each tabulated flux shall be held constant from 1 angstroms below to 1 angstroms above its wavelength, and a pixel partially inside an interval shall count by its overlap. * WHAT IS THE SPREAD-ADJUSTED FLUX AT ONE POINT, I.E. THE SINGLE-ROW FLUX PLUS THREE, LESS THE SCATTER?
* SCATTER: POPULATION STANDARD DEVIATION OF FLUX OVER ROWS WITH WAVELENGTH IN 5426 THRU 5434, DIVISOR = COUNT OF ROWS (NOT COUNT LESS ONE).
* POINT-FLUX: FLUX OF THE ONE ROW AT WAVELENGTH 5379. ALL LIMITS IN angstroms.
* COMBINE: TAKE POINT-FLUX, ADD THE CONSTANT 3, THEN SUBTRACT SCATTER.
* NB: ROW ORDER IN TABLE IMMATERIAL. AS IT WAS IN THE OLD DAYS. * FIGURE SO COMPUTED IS 220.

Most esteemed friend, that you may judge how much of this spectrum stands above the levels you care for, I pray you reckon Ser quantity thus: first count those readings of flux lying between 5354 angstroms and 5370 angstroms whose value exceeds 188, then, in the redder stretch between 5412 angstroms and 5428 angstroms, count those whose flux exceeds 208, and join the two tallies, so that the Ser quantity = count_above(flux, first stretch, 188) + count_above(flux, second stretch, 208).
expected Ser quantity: 11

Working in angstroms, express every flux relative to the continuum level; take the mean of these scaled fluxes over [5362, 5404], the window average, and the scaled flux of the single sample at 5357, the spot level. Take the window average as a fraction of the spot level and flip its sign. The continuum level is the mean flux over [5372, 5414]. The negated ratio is -1.03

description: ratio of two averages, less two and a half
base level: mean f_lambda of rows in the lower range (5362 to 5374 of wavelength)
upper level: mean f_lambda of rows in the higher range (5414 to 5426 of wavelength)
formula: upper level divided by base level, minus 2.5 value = -1.34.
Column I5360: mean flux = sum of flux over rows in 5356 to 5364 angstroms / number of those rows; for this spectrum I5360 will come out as 187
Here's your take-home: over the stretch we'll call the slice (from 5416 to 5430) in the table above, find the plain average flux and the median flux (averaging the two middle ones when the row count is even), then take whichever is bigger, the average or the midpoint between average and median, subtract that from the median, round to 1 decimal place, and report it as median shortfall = 2.5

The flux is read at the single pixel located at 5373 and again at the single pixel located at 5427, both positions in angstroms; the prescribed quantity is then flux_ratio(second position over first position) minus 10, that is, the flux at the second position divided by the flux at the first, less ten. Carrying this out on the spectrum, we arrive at -8.80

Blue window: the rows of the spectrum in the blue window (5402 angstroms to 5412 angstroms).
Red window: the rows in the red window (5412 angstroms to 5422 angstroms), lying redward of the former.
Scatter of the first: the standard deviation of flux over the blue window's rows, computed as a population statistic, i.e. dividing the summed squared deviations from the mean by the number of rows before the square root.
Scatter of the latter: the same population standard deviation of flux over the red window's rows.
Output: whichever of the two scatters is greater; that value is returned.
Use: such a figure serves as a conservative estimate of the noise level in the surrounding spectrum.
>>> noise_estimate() 18.4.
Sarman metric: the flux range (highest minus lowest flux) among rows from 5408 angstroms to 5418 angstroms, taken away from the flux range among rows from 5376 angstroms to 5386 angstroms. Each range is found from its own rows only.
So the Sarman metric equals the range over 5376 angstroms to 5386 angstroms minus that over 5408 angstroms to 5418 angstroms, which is 23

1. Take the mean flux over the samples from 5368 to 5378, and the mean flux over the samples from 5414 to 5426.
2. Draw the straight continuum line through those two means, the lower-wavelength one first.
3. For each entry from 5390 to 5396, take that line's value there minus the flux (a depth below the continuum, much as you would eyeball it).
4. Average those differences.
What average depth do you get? 13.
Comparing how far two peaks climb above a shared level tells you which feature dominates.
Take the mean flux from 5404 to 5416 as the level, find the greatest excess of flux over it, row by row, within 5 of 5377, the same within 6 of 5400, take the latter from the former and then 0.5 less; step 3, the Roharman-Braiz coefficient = 10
